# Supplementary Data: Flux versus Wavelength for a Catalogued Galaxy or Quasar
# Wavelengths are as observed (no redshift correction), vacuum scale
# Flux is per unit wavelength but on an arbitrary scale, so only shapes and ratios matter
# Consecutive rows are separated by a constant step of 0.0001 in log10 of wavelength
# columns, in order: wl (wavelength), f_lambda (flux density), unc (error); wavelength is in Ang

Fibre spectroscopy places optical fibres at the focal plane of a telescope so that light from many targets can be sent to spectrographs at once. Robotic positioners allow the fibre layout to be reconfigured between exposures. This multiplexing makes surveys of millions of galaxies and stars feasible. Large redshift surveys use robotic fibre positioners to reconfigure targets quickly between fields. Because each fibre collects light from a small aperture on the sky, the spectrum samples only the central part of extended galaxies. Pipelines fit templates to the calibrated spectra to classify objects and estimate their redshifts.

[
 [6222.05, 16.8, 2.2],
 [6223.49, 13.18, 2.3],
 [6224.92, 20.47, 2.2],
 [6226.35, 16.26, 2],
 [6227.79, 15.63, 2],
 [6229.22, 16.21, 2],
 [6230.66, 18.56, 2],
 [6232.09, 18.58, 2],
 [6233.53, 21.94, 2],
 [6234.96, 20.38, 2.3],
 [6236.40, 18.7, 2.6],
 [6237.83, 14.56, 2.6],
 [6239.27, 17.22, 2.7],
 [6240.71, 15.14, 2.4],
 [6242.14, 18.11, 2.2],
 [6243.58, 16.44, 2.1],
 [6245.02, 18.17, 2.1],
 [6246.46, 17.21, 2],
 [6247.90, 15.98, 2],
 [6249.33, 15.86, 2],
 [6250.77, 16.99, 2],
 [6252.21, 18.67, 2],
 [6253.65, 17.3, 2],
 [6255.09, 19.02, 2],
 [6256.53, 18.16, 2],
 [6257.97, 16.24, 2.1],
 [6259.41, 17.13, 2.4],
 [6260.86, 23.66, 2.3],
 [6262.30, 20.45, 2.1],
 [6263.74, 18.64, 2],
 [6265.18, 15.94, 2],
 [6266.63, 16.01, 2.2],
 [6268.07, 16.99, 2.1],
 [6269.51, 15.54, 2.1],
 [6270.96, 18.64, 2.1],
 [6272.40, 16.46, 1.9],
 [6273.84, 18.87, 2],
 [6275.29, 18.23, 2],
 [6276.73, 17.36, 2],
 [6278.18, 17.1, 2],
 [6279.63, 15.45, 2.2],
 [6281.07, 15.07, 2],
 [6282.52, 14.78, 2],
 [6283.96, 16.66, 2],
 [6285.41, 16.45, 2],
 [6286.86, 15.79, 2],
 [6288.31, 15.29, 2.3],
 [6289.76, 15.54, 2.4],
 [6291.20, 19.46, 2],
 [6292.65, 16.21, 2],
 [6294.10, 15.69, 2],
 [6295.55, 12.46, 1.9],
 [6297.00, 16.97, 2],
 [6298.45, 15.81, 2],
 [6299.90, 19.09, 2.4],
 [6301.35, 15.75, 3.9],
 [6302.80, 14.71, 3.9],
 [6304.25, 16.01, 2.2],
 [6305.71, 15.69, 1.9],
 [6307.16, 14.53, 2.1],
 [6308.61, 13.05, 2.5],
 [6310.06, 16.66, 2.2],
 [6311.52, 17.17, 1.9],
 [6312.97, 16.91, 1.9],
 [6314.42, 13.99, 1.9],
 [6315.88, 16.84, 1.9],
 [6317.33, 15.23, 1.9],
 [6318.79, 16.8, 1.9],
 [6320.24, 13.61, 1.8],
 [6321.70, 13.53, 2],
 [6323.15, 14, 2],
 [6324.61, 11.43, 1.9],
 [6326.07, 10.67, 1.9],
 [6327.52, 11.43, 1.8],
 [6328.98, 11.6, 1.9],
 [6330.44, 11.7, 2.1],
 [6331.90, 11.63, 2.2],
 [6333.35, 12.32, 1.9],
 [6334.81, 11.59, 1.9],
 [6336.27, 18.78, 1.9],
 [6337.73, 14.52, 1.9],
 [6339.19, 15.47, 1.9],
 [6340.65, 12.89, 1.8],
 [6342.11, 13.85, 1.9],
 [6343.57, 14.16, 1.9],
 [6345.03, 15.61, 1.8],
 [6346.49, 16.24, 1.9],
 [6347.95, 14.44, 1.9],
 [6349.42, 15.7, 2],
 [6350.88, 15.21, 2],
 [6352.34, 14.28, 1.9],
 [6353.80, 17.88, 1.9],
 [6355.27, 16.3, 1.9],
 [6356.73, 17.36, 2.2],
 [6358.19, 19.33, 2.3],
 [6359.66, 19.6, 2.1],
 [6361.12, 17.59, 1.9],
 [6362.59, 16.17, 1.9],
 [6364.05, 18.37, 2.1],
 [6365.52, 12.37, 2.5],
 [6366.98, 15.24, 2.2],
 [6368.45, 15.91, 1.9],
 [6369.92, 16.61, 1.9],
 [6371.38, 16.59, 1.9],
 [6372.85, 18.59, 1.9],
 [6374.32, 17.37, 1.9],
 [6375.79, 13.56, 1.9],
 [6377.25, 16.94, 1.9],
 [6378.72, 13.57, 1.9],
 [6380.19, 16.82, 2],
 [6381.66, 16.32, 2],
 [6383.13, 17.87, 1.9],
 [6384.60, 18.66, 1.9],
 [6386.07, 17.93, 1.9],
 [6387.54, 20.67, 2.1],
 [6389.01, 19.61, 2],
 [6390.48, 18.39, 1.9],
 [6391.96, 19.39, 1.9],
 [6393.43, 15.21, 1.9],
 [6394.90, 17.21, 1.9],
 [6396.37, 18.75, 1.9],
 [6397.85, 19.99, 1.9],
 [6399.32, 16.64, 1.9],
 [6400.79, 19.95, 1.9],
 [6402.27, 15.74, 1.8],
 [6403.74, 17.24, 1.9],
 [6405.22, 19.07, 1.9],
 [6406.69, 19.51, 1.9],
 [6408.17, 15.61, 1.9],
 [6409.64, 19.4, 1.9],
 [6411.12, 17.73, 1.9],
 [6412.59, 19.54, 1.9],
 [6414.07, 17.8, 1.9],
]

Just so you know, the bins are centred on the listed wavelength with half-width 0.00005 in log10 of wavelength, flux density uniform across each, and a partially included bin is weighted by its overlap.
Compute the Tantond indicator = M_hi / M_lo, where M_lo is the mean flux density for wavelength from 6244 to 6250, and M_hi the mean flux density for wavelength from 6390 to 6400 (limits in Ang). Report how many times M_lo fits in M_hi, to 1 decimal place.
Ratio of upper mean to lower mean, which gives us 1.1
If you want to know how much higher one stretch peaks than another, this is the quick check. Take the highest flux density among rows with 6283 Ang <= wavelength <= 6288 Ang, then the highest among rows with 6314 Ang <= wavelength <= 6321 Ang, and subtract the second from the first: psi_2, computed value -0.2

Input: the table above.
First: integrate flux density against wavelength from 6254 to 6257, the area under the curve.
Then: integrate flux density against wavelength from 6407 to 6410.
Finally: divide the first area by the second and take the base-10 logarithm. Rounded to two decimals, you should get 0.02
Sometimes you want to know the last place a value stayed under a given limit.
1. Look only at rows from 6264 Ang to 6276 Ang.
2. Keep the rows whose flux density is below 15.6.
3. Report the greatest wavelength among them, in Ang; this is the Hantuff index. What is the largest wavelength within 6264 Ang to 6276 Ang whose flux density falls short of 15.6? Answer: 6269.51 Ang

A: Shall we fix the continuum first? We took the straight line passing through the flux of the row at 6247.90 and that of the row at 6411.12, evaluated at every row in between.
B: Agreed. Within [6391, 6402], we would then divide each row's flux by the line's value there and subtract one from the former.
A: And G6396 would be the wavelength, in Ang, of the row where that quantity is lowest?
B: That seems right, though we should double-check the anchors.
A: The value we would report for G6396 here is 6393.43 Ang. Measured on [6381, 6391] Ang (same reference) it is 6381.66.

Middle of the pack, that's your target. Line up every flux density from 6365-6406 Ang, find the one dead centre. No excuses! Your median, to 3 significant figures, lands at 17.2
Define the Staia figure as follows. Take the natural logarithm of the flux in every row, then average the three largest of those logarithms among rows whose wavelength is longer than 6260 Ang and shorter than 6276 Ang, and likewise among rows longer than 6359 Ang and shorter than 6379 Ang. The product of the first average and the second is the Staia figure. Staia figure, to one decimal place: 8.9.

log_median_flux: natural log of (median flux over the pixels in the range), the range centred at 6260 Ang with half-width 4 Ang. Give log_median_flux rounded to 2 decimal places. 2.91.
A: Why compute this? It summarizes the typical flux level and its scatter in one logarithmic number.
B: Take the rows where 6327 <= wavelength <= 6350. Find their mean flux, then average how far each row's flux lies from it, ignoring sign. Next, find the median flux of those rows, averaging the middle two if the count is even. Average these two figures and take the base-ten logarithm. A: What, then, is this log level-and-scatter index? 0.90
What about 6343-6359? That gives 0.93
